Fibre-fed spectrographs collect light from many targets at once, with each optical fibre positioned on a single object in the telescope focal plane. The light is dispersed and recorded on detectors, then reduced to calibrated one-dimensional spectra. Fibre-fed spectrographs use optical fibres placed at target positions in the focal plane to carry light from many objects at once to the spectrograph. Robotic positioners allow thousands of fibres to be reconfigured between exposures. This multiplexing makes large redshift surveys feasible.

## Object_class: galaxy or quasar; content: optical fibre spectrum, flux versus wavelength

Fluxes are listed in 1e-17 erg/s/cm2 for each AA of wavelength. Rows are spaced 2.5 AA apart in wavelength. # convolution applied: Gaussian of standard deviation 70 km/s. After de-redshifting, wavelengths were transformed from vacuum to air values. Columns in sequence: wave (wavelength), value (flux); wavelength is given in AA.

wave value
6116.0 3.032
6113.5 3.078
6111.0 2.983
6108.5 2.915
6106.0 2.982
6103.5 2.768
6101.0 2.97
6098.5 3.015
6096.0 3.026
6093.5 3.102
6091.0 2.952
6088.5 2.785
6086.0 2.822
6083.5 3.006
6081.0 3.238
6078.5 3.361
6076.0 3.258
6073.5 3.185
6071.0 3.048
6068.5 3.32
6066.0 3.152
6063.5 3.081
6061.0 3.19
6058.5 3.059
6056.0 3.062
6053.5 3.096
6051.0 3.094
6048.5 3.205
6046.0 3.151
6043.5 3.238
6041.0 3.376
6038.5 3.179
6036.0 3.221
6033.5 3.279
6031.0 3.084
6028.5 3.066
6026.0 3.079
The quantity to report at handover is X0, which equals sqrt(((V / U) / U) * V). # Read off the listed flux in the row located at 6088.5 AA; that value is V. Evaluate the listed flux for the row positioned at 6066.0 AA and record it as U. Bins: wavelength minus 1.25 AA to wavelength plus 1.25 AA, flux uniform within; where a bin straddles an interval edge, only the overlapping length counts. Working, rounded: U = 3.152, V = 2.785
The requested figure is 0.88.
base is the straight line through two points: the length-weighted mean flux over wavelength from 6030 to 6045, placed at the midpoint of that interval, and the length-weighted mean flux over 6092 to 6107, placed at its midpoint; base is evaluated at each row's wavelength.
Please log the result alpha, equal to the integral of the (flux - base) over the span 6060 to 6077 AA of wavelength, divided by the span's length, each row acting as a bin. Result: 0.07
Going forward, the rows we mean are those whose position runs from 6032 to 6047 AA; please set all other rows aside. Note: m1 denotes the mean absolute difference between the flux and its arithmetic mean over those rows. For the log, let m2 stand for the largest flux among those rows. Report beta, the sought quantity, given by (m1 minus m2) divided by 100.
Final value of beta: -0.0332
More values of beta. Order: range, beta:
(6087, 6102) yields -0.0303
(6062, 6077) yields -0.0324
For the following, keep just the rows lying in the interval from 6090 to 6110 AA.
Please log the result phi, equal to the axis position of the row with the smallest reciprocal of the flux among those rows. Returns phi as 6093.5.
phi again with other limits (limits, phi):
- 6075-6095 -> 6078.5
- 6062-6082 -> 6078.5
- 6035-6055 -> 6041.0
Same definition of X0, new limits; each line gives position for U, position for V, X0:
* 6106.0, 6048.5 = 1.07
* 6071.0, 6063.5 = 1.01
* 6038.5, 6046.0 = 0.99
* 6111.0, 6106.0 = 1.00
